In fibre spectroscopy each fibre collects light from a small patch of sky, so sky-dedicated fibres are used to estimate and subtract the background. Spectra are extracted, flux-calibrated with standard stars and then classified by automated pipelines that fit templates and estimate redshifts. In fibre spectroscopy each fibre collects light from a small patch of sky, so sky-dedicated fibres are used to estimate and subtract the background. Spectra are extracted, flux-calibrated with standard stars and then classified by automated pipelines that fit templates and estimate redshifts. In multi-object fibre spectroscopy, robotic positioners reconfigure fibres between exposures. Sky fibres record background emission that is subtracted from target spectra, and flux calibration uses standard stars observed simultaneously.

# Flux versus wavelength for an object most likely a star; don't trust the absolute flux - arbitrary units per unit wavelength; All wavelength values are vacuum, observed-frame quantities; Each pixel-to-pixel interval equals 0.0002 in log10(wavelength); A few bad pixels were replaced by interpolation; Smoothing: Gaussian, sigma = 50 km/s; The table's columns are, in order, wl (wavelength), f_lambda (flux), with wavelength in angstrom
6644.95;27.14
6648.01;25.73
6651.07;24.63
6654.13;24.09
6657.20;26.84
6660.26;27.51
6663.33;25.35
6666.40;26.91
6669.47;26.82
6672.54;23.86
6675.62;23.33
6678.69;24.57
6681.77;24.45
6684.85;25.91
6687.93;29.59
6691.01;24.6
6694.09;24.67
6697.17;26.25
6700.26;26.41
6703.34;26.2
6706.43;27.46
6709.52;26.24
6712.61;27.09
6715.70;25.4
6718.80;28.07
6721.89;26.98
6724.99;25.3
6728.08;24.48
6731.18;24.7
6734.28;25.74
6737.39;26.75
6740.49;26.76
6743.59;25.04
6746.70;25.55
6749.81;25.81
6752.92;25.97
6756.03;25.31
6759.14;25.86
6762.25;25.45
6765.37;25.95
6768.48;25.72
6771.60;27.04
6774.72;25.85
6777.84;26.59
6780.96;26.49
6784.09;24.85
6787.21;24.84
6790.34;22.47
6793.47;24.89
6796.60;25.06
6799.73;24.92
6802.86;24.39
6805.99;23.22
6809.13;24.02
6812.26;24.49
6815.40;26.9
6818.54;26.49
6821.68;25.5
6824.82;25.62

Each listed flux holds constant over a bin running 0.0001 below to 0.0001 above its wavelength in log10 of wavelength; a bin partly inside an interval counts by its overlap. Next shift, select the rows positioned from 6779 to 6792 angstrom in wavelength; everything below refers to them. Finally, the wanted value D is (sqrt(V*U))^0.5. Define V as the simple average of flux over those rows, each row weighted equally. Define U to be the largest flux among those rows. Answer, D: 5.06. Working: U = 26.49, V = 24.7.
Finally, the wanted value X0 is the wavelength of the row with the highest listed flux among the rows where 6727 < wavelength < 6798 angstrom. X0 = 6771.60 angstrom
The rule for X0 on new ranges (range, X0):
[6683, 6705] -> 6687.93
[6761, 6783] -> 6771.60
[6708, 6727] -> 6718.80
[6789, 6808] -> 6796.60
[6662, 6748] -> 6687.93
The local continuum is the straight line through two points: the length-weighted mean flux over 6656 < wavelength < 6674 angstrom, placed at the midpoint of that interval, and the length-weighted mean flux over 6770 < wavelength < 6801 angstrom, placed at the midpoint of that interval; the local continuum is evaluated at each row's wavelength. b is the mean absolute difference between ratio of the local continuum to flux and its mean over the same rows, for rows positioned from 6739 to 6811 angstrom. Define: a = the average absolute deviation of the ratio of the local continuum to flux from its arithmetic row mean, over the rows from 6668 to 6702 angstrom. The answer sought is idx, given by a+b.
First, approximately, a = 0.054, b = 0.029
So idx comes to 0.083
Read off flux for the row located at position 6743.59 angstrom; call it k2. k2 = 25.04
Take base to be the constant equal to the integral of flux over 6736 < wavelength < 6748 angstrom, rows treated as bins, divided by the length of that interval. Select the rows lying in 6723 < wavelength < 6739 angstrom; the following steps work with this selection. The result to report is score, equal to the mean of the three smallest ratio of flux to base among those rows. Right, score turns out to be 0.95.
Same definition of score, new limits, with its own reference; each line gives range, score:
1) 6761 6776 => 0.99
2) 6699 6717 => 1.00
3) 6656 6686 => 0.92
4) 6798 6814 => 0.92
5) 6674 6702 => 0.93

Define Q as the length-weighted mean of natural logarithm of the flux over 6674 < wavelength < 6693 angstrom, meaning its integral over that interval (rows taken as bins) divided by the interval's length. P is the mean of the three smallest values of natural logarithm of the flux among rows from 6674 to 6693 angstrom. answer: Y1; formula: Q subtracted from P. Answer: -0.048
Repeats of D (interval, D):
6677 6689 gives 5.27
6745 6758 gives 5.08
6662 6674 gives 5.13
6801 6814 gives 4.93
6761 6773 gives 5.15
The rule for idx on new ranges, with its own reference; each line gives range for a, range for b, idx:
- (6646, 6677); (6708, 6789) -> 0.076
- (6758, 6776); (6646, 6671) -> 0.055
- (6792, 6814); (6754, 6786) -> 0.038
